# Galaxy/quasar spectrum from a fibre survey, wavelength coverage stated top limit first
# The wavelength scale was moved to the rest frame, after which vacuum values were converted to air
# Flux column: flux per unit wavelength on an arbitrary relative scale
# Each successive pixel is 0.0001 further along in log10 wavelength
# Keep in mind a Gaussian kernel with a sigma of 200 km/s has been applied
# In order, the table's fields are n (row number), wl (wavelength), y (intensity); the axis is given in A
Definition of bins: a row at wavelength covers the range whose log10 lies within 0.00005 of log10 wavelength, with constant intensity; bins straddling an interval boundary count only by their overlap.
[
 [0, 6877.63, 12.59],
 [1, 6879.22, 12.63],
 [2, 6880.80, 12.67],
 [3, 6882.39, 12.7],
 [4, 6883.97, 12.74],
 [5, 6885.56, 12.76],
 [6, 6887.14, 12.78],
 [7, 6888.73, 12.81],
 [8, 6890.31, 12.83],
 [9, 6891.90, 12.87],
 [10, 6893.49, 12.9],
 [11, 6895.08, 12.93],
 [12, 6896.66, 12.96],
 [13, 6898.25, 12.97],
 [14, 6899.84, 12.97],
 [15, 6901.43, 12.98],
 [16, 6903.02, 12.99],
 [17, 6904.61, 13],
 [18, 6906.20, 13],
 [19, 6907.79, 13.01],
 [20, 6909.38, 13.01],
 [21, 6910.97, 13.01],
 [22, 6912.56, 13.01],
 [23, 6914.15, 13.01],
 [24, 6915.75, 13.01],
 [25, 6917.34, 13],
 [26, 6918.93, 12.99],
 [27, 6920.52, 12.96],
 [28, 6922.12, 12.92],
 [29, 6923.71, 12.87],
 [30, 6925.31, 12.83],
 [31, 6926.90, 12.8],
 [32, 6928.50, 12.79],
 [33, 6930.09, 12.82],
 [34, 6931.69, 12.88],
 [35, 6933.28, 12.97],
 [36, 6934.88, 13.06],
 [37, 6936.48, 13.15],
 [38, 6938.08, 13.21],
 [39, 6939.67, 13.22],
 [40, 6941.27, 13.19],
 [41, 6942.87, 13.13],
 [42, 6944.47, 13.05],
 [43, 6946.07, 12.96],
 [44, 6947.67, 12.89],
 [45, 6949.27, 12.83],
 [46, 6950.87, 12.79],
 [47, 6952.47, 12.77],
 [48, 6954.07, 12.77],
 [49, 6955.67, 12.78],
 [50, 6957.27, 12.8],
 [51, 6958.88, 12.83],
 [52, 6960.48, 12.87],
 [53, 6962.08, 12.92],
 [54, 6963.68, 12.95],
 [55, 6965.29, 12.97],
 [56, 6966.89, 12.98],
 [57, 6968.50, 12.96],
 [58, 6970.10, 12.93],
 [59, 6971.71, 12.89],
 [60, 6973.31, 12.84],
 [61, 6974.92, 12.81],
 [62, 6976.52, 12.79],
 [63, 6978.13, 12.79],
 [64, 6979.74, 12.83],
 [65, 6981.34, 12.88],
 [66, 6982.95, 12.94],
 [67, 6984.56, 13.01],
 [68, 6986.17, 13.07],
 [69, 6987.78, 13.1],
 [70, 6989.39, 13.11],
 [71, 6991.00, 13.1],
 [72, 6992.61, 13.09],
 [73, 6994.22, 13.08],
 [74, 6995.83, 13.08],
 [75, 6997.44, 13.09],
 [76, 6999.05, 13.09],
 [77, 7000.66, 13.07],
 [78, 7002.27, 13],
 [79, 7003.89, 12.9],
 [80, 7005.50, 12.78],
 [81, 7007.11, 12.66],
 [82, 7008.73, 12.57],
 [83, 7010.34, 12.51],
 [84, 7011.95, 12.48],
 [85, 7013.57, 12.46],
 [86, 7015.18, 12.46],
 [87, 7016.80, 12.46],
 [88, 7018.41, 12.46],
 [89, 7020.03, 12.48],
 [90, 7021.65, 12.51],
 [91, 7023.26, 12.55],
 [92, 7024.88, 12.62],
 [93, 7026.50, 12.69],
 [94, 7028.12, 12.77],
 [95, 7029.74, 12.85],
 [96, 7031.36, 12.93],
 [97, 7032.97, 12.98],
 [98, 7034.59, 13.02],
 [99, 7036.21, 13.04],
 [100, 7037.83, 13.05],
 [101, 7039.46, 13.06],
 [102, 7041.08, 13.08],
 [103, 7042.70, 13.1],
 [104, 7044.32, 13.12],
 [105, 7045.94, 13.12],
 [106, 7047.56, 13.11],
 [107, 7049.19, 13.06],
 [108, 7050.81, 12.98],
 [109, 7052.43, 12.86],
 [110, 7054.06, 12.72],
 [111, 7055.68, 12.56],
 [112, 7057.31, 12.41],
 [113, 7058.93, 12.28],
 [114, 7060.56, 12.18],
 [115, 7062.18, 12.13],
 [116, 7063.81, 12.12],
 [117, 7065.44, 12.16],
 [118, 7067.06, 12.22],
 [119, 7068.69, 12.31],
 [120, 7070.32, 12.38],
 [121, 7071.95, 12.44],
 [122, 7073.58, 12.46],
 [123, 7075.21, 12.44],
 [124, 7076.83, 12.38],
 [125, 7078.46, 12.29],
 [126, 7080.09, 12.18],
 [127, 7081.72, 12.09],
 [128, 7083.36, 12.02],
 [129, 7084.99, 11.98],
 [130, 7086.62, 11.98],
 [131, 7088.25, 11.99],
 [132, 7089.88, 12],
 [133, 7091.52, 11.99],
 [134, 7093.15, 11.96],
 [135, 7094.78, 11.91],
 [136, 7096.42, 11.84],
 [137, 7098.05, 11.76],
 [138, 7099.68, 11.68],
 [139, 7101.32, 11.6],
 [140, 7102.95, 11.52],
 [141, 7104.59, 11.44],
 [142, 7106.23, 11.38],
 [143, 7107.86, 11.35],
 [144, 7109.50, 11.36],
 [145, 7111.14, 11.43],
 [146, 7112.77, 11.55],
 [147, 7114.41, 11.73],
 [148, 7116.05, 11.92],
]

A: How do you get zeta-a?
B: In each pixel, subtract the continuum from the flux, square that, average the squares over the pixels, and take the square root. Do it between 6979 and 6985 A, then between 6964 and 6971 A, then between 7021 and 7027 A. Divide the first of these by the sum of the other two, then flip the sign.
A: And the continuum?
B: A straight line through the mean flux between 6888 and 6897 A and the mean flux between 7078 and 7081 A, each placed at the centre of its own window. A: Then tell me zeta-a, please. -0.7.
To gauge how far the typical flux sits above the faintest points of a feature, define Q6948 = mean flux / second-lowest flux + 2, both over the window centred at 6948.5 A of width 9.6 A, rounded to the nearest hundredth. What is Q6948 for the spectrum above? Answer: 3.01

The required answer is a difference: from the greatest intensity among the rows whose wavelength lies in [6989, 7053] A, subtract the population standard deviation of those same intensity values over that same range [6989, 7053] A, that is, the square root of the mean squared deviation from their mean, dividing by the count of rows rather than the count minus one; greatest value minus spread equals 12.9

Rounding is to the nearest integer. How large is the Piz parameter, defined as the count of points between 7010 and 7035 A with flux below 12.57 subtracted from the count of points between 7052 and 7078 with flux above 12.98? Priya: -9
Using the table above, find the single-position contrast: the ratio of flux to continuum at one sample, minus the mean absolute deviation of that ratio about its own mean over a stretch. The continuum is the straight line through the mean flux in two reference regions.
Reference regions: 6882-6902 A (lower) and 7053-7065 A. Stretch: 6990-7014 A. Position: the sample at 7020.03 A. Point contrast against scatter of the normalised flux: 0.984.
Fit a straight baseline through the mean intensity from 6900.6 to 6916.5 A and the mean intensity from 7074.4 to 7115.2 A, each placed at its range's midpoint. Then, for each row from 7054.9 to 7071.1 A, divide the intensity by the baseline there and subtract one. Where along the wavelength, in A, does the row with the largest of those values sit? 7055.68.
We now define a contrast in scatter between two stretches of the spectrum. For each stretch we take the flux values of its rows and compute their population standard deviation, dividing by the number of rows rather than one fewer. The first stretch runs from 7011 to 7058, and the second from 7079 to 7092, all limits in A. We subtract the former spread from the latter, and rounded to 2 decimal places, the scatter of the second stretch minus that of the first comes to -0.19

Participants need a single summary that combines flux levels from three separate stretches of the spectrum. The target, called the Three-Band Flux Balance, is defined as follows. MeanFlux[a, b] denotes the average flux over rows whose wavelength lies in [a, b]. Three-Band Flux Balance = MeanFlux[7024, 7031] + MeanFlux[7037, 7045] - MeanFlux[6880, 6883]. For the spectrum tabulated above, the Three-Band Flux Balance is 13.1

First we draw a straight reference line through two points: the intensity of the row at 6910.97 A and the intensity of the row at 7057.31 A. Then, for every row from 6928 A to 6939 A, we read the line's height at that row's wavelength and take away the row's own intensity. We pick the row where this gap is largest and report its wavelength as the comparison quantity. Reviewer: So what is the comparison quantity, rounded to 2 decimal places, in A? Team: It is 6928.50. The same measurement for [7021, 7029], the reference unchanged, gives 7021.65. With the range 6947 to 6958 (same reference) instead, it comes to 6952.47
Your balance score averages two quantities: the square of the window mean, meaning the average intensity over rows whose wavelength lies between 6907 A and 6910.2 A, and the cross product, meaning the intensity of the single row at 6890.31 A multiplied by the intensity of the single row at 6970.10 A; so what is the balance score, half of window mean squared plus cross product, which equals 168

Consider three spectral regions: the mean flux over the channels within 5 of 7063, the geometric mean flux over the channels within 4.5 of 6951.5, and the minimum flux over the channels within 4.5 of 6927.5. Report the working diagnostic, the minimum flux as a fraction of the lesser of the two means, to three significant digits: 1.05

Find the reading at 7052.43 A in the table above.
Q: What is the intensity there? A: 12.86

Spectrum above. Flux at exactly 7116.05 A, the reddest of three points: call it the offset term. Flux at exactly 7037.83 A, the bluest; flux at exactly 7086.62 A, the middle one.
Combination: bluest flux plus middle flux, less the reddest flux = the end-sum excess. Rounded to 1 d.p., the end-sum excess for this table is 13.1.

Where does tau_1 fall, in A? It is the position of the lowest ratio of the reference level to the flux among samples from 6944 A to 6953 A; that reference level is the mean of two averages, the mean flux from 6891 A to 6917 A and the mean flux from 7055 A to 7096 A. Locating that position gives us 6944.47 A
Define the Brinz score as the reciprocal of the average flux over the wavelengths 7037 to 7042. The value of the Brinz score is 0.0766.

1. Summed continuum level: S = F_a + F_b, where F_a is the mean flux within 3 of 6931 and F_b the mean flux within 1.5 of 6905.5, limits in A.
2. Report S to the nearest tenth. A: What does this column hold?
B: 25.9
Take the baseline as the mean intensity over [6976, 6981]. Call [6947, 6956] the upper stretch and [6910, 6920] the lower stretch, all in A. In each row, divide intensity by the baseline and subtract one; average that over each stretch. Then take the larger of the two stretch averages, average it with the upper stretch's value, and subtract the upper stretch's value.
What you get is 0.0078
